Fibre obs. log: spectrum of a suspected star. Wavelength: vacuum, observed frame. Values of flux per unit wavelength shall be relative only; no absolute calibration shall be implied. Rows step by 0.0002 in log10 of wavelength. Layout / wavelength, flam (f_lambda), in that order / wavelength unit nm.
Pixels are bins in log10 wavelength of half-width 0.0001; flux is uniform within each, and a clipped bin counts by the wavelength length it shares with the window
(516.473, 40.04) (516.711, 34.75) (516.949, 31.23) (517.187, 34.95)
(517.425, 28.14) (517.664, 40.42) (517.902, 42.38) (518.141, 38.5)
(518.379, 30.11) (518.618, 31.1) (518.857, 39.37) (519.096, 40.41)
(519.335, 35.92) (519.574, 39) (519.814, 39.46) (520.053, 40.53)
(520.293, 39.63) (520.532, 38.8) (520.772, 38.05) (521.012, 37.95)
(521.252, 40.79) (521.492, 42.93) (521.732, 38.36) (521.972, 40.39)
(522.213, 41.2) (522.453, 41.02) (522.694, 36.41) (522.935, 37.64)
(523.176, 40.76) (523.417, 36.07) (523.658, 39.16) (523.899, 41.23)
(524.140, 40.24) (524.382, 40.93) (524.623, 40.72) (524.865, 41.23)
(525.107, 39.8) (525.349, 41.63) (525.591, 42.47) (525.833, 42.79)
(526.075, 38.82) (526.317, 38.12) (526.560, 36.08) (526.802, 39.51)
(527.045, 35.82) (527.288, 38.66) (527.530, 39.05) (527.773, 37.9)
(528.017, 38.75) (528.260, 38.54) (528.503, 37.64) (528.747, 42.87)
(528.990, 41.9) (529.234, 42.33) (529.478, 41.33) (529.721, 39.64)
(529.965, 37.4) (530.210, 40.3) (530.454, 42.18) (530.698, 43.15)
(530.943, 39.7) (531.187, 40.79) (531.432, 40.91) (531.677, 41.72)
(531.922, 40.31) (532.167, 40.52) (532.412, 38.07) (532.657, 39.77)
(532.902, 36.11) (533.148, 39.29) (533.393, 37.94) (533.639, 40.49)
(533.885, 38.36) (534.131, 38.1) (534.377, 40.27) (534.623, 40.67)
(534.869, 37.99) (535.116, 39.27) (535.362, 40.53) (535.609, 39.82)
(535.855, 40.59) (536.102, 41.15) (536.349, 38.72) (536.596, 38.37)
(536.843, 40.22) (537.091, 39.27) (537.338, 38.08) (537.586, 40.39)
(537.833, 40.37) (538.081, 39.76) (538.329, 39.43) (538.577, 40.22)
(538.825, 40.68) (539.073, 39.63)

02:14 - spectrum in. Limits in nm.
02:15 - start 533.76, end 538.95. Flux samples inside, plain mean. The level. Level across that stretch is 39.6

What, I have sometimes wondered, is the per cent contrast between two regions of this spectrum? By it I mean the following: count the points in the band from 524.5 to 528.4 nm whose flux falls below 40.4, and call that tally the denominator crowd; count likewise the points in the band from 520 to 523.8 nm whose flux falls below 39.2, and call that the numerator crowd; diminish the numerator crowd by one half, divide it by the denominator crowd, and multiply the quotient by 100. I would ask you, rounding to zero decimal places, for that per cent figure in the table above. 68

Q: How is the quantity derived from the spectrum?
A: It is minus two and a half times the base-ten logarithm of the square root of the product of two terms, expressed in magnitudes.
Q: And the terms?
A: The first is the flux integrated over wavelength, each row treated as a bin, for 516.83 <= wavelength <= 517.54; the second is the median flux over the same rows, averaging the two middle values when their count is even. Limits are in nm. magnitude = -3.6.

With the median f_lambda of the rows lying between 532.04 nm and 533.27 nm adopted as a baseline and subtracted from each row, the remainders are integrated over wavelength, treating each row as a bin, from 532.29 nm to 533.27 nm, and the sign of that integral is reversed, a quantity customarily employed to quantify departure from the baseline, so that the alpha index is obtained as 1.0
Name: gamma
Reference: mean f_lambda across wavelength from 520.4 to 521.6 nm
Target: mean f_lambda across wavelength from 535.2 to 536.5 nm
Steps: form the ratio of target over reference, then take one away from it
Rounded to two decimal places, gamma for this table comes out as 0.01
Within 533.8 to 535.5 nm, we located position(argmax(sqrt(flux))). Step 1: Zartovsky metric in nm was 534.623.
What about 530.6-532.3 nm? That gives 530.698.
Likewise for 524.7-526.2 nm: 525.833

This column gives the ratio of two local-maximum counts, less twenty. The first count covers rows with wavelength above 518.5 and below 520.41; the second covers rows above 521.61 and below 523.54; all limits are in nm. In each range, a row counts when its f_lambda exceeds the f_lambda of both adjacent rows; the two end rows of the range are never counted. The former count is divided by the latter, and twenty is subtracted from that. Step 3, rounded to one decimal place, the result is -19.0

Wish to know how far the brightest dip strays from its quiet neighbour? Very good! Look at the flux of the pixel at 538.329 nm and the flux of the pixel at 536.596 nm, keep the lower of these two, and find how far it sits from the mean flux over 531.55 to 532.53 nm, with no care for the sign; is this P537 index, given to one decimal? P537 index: 1.8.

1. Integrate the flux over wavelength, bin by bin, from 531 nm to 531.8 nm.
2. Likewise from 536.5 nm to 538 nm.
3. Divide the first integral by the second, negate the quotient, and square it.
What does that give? 0.3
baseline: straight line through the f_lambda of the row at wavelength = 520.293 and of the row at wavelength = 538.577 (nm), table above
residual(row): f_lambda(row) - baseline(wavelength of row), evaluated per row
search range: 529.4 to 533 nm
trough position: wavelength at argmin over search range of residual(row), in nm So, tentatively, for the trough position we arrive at 532.902 nm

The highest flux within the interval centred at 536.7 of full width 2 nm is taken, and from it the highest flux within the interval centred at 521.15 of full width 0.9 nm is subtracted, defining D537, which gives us -1.8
